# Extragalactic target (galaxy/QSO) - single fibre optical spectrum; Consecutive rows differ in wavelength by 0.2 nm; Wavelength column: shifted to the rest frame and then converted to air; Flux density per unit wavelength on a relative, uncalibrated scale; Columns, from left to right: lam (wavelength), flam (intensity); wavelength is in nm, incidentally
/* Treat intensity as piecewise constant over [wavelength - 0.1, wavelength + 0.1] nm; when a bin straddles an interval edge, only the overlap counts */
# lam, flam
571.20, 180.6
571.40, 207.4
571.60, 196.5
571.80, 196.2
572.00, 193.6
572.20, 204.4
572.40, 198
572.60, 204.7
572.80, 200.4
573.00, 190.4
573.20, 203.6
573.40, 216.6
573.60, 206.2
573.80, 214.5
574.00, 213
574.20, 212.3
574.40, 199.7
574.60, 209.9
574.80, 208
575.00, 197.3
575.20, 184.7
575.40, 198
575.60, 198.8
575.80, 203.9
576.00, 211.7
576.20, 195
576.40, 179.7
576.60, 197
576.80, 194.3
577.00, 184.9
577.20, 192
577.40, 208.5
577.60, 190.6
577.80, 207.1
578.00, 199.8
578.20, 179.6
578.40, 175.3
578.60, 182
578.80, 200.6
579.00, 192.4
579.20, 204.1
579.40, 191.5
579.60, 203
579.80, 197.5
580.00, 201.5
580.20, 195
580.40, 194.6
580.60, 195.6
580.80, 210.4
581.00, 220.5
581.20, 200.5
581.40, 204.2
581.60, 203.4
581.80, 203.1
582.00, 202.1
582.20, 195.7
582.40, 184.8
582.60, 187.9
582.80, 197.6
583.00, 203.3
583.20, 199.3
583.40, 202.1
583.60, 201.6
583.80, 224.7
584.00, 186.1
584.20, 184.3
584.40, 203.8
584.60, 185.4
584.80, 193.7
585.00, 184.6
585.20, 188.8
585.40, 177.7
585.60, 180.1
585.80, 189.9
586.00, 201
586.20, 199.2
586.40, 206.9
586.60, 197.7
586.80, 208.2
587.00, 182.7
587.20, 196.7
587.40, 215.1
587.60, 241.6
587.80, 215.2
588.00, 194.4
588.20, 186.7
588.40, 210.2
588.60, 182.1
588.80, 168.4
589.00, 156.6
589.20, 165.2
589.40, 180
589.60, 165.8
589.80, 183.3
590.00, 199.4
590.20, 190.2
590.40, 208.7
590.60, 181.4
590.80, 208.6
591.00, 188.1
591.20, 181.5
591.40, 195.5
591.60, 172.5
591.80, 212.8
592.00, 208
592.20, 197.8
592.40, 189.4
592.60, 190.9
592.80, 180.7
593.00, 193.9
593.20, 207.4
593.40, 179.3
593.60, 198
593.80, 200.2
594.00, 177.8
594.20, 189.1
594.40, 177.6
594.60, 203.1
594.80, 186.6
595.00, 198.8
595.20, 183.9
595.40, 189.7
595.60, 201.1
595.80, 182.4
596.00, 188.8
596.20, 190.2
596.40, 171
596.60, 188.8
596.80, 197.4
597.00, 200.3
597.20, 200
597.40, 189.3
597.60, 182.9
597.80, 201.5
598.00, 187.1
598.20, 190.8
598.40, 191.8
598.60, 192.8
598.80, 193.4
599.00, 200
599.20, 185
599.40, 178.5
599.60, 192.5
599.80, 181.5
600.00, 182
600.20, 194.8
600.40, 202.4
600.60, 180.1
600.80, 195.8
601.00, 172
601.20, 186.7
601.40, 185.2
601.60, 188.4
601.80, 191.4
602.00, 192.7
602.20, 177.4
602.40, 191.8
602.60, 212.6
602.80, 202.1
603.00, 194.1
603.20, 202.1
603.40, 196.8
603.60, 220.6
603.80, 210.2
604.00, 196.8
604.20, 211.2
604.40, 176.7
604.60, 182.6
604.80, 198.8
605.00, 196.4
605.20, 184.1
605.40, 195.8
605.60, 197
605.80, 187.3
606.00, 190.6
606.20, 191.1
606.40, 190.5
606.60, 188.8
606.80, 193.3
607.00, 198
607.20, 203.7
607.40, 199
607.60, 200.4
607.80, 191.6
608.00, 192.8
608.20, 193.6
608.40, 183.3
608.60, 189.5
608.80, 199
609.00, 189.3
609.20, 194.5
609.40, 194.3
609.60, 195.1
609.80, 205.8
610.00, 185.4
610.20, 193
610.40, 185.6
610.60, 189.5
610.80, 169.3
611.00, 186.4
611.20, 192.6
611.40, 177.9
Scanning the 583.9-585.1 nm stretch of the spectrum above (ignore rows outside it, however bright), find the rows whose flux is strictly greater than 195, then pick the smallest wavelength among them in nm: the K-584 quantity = 584.40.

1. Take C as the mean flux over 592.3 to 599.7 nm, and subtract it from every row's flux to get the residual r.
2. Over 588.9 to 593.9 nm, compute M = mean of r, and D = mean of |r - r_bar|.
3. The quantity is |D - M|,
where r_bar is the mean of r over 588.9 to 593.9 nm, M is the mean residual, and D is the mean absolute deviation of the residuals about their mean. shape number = 13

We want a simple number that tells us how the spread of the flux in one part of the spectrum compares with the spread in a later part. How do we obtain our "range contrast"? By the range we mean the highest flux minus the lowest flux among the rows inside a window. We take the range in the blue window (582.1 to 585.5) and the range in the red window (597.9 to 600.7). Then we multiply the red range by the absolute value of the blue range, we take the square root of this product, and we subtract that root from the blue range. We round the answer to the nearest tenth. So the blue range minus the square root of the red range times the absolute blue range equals 13.5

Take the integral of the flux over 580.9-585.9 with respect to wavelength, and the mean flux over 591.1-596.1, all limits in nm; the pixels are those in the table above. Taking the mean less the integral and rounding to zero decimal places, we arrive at -790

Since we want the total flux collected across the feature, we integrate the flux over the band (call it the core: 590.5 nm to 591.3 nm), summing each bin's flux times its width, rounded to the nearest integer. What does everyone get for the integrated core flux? 152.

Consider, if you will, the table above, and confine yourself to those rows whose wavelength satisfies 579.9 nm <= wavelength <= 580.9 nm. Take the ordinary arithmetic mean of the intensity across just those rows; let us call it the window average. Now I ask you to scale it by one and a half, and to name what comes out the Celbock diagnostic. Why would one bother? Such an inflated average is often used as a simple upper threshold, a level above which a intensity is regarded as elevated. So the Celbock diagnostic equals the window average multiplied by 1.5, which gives 299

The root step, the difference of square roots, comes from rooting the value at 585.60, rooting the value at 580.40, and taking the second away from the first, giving -0.5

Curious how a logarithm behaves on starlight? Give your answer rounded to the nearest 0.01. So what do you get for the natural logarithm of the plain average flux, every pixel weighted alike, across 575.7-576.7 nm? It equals 5.29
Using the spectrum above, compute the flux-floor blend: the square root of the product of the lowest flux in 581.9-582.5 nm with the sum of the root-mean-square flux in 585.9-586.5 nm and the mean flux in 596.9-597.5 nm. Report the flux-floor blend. 272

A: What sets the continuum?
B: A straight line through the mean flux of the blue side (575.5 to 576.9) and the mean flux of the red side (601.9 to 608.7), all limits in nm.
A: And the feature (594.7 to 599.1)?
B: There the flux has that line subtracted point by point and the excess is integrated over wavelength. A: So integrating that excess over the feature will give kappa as -19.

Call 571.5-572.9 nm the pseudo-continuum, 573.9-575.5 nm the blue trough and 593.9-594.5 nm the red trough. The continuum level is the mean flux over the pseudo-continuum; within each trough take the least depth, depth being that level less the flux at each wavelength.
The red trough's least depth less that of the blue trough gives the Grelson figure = 24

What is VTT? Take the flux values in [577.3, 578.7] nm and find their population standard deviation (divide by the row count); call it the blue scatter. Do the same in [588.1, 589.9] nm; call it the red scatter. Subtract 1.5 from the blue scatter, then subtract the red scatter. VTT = -4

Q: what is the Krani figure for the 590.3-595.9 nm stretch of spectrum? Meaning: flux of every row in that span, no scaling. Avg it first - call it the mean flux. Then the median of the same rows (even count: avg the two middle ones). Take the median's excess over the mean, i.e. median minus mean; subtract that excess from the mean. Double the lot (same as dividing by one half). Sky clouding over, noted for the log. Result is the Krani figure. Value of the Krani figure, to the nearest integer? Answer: 389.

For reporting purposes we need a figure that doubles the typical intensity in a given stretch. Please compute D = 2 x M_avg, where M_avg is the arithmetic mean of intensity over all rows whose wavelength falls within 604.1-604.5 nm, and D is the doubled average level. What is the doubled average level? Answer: 388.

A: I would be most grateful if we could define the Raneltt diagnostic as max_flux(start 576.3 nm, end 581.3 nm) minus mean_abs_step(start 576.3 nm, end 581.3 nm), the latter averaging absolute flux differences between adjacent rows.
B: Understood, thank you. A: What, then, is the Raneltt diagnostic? 210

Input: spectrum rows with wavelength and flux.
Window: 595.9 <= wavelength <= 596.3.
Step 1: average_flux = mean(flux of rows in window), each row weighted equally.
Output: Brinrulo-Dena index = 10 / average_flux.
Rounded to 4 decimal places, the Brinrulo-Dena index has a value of 0.0528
